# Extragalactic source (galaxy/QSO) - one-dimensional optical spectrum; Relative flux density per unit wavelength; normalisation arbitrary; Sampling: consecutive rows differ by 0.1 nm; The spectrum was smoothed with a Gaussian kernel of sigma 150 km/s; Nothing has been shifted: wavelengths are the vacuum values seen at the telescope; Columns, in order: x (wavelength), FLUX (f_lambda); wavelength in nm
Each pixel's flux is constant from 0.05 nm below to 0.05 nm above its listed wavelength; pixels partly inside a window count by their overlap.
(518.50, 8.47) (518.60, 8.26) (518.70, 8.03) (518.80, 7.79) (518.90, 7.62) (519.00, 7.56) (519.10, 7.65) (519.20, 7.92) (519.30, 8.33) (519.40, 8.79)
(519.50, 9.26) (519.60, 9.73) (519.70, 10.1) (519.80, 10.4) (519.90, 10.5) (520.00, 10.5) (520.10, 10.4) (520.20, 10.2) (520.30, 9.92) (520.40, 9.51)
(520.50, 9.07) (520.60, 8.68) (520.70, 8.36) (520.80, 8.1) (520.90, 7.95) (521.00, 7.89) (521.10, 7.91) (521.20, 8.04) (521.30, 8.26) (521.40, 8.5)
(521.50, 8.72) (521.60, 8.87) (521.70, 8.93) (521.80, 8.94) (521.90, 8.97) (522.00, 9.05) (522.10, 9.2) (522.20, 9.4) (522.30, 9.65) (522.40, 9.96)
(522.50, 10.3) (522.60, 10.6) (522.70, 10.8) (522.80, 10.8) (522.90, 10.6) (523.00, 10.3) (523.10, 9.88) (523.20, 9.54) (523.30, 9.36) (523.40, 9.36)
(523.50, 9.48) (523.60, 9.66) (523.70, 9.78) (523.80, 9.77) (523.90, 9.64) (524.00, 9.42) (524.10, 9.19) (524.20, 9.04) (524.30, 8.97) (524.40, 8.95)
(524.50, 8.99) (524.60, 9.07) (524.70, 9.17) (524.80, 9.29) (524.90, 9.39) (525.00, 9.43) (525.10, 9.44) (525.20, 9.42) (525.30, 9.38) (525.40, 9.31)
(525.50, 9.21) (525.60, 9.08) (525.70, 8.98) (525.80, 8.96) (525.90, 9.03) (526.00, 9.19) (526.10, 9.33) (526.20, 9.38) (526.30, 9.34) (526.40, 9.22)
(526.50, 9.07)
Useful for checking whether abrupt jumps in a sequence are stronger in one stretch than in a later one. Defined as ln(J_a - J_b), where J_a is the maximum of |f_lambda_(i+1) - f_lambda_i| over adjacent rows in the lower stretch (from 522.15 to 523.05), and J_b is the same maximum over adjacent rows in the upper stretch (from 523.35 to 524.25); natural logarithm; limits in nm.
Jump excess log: -2.2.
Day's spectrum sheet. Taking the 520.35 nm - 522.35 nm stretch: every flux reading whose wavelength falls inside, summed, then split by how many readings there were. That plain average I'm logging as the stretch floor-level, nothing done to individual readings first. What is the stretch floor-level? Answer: 8.70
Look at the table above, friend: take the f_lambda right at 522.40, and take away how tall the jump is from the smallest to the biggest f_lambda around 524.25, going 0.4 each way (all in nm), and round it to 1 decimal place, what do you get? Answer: 9.3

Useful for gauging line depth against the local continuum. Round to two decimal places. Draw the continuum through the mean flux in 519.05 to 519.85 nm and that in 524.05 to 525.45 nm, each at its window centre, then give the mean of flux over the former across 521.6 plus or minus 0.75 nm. 0.95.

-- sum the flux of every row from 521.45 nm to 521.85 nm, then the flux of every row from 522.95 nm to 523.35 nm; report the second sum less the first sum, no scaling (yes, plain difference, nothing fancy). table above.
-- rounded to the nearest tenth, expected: 3.6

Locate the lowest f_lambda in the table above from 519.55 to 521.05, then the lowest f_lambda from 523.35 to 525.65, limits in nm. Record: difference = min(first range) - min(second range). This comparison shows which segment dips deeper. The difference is -1.06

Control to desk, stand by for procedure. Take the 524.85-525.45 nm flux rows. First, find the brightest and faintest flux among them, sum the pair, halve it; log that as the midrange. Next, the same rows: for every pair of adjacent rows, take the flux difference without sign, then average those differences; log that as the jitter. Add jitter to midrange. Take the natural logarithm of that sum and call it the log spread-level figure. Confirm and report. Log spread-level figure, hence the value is 2.24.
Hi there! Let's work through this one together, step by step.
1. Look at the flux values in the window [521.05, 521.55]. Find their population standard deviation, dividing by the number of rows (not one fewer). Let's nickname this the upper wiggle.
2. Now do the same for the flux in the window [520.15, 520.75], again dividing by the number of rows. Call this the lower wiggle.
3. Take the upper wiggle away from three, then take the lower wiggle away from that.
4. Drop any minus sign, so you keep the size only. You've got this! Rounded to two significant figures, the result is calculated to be 2.1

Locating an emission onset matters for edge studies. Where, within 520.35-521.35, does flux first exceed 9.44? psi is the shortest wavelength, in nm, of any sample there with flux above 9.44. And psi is 520.40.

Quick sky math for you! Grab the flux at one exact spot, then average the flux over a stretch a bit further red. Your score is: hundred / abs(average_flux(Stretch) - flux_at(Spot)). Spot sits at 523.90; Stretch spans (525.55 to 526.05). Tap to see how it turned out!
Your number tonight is 169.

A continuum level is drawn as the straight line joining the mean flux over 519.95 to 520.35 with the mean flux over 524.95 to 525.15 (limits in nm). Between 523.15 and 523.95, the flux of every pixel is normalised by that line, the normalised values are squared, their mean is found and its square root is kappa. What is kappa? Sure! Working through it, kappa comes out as 0.99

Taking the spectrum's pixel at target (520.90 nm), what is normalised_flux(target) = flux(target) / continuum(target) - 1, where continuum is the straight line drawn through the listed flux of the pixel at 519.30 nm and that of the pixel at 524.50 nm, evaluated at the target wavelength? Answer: -0.07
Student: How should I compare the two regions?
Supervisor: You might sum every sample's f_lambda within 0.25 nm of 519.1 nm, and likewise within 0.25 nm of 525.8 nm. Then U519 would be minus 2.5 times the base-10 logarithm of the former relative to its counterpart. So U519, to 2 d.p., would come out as 0.16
